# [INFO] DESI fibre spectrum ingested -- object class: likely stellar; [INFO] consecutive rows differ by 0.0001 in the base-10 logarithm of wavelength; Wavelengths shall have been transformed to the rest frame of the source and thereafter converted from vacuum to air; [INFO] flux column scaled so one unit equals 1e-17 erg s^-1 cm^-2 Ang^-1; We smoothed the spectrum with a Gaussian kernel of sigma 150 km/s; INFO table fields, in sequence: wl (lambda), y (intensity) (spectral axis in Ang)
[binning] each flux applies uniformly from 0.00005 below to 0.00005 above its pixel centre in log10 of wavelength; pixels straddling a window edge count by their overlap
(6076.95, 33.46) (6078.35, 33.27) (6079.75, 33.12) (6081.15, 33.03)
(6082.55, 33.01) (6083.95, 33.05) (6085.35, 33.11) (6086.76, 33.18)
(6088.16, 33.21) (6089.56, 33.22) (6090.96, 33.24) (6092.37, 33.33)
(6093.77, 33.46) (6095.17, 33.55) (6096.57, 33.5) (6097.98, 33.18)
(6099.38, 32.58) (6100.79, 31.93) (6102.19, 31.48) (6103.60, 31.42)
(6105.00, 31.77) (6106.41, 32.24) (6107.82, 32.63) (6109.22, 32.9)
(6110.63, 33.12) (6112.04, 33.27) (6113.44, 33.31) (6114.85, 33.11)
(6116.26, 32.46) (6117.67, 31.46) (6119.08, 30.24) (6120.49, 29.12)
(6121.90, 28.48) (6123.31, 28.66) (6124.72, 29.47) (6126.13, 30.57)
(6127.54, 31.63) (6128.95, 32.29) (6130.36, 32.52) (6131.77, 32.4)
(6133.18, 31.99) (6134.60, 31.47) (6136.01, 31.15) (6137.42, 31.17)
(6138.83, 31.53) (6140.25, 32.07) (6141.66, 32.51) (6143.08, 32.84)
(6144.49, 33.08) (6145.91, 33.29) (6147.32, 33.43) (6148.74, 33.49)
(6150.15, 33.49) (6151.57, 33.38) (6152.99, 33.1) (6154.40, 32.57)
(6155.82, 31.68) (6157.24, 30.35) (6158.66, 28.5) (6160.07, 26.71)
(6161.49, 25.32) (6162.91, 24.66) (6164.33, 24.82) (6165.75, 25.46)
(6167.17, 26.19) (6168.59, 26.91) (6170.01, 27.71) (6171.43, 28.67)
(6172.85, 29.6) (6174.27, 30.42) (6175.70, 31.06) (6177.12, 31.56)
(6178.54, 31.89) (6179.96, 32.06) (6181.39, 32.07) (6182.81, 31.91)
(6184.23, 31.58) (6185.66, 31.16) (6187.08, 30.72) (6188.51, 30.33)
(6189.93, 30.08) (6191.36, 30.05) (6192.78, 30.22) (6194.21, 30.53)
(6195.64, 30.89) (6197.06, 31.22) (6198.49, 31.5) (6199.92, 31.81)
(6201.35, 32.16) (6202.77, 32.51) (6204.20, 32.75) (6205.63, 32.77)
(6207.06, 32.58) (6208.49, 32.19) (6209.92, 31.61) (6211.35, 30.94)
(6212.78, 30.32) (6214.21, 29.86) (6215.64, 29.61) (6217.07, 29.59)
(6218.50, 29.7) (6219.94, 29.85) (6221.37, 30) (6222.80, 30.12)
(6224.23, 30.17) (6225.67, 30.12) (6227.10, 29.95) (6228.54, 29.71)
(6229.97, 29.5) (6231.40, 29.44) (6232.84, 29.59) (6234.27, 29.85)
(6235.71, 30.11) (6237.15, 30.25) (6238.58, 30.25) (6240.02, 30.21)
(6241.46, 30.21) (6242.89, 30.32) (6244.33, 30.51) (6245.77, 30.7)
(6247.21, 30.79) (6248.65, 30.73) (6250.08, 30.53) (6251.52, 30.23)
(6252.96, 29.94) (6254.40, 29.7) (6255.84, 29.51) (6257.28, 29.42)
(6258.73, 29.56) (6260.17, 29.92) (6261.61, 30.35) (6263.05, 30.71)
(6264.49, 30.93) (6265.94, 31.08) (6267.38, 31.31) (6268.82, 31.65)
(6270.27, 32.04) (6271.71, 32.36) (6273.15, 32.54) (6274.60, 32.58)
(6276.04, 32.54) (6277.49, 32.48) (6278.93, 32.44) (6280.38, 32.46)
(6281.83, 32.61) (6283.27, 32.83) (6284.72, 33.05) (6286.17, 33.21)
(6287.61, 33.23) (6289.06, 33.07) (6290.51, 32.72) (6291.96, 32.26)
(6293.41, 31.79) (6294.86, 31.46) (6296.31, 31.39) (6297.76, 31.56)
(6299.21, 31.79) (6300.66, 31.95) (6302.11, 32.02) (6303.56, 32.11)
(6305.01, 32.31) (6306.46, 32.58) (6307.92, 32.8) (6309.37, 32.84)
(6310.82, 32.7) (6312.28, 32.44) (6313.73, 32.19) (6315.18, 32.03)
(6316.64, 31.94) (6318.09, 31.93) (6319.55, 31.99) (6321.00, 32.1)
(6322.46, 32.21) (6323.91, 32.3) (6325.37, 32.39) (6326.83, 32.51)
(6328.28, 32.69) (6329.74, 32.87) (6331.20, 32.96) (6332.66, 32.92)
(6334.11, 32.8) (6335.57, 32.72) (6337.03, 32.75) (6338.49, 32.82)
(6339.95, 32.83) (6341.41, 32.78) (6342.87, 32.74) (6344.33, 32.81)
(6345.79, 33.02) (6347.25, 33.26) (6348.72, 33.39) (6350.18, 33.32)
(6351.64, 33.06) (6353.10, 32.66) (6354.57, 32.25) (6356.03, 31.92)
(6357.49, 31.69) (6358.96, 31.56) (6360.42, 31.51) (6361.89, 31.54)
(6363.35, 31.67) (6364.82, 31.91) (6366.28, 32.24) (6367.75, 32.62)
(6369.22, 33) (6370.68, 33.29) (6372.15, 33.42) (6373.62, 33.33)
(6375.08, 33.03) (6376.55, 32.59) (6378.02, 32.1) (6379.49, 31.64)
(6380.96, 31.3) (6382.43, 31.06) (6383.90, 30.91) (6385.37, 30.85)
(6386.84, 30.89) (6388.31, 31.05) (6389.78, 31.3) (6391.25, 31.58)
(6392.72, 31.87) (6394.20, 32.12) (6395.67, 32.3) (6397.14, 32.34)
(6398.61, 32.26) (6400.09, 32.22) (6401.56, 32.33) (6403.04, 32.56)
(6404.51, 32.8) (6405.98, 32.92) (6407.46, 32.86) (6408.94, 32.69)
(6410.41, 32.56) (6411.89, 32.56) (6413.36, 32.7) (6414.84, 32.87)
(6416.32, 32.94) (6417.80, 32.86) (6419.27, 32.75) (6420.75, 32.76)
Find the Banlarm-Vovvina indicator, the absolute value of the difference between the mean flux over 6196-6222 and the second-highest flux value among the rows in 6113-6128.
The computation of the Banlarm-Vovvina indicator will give 1.9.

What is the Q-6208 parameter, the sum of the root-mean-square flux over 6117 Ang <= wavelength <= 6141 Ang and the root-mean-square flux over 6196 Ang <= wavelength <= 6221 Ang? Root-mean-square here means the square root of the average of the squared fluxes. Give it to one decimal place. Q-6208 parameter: 62.2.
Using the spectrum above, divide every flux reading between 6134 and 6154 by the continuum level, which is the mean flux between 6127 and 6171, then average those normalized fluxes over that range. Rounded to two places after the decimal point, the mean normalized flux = 1.07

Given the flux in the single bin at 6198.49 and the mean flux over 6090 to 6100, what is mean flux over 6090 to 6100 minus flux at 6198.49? 1.8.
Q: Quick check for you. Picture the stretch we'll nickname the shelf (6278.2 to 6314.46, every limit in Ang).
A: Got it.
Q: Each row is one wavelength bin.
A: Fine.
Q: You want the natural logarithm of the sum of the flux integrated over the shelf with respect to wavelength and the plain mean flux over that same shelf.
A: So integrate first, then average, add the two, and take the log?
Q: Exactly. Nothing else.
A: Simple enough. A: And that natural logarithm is 7.10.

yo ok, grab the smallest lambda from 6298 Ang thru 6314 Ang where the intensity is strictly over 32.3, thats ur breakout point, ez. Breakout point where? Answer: 6305.01 Ang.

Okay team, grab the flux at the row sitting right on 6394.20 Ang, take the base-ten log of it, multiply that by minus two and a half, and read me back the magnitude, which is -3.77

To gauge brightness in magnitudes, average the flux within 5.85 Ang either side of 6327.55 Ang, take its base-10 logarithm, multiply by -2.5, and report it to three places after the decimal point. -3.783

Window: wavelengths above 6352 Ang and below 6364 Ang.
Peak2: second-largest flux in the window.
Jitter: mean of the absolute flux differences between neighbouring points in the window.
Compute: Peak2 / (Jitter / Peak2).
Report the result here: 5558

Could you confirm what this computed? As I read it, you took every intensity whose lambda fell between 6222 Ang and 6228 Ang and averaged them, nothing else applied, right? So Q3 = 30.1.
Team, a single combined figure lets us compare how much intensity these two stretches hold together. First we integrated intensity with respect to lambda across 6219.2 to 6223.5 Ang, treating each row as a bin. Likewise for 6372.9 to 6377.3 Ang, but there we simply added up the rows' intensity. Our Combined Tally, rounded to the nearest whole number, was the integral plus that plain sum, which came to 228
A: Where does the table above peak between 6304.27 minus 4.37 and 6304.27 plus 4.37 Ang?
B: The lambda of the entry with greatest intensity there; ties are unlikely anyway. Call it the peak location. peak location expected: 6307.92 Ang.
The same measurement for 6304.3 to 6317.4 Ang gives 6309.37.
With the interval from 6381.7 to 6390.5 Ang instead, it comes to 6389.78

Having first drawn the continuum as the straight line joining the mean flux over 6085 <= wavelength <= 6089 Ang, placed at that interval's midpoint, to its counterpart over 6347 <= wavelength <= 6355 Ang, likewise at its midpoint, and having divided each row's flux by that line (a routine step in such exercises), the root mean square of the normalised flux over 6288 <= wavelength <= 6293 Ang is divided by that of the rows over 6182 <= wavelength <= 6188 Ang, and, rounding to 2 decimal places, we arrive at 1.04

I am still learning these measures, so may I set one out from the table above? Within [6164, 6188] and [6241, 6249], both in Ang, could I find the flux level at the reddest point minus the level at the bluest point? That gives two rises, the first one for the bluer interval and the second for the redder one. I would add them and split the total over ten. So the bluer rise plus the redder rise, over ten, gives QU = 0.6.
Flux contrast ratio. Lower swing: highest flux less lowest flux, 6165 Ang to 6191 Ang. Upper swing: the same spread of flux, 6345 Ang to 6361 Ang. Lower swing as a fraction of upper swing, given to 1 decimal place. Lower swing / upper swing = 3.5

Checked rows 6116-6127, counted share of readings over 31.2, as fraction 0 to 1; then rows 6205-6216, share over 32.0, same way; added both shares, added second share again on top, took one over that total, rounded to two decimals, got 1.00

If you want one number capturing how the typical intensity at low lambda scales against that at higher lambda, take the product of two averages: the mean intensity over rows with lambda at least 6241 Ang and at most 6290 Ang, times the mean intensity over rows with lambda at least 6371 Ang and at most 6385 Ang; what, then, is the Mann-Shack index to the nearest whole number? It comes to 1008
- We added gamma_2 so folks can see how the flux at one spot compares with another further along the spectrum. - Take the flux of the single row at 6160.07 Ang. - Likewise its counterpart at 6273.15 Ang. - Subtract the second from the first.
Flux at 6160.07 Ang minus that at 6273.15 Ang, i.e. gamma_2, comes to -5.8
